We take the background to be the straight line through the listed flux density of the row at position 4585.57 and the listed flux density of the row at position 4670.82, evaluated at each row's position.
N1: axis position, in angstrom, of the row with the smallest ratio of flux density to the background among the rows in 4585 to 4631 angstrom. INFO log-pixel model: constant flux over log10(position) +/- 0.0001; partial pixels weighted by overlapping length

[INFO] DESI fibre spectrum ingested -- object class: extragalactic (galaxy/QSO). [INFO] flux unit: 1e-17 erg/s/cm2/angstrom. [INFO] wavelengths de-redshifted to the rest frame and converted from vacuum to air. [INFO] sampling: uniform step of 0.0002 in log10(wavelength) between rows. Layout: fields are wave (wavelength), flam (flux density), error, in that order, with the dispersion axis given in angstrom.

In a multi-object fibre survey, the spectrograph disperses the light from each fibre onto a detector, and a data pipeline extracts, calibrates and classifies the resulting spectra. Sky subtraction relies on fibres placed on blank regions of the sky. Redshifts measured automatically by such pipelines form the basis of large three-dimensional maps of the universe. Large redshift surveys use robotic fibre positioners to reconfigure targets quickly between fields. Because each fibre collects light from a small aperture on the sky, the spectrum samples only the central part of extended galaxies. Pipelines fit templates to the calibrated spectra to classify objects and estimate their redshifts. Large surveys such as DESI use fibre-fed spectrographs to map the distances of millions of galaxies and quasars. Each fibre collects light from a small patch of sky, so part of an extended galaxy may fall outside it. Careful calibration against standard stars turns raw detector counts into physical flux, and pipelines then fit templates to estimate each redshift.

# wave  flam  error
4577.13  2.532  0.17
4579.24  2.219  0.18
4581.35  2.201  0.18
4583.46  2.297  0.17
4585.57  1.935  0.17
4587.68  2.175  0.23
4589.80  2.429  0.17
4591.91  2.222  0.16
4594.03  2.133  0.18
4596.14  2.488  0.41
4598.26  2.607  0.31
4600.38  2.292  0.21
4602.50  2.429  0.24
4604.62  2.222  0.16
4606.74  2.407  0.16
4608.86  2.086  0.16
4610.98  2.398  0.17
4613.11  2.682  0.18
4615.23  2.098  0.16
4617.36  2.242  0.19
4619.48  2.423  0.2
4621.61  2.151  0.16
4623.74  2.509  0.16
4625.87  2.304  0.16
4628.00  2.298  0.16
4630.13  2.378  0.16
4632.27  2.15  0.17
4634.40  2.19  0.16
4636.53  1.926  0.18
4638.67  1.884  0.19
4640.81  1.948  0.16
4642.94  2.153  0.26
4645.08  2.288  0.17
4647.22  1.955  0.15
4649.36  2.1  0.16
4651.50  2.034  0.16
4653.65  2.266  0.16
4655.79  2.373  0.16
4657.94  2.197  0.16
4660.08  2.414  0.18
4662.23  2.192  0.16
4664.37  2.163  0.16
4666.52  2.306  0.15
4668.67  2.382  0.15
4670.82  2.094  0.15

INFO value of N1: 4585.57 angstrom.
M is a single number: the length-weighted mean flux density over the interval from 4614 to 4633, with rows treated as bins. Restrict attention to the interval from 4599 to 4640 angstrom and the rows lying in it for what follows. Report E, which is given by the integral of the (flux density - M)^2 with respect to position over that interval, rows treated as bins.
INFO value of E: 1.56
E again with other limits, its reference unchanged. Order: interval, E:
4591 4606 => 0.41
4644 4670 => 0.61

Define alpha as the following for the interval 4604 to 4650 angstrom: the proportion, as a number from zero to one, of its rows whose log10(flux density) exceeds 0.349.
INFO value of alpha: 0.45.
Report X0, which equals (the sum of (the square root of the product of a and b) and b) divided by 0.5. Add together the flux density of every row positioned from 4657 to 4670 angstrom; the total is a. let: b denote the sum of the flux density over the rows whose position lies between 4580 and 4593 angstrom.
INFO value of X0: 53.4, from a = 13.7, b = 13.3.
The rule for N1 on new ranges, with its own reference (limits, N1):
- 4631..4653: 4638.67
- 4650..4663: 4651.50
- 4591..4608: 4594.03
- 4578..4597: 4585.57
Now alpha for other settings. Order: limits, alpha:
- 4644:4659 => 0.43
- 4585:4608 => 0.55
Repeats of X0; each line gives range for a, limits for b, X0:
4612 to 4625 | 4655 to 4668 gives 55.0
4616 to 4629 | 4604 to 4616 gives 55.6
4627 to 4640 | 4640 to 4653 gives 50.3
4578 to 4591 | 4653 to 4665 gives 54.1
